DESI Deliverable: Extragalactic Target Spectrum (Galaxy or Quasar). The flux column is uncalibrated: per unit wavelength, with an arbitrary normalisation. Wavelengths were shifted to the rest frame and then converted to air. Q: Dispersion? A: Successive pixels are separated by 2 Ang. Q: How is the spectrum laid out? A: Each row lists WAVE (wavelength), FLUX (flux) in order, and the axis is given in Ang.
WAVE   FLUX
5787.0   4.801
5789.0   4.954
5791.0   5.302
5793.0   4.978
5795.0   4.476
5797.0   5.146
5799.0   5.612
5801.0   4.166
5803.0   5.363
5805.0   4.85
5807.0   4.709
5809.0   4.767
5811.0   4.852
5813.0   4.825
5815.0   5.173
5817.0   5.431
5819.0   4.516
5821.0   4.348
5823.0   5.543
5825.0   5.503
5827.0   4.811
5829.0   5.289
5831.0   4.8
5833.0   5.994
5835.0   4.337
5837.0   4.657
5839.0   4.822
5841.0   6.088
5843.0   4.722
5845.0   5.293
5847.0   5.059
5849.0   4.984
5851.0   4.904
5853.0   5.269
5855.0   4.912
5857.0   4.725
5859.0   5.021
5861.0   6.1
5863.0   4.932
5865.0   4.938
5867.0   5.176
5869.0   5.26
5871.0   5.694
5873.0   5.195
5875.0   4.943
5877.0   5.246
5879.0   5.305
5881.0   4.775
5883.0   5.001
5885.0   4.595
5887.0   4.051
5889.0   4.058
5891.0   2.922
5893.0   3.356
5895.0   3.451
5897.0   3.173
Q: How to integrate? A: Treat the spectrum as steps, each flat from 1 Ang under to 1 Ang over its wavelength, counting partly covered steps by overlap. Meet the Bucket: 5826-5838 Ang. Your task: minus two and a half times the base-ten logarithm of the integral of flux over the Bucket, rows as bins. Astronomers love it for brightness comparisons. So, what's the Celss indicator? -4.44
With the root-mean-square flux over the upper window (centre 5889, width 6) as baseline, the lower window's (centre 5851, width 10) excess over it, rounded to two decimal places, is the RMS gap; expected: 1.31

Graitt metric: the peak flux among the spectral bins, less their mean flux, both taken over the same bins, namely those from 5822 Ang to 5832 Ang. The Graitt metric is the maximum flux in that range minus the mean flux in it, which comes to 0.35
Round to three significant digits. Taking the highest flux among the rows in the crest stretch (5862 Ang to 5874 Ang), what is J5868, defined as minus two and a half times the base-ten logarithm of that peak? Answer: -1.89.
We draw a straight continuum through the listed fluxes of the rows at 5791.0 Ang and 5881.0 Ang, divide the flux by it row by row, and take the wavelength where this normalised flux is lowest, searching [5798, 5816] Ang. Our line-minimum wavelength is 5801.0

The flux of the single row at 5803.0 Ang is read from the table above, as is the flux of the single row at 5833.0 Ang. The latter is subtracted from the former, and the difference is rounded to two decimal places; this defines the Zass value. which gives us -0.63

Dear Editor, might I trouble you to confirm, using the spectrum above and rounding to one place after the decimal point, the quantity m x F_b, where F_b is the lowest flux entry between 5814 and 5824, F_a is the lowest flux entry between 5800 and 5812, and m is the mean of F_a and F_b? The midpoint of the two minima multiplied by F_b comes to 18.5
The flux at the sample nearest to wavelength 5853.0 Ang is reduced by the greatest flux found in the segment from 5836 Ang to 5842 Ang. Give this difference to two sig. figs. -0.82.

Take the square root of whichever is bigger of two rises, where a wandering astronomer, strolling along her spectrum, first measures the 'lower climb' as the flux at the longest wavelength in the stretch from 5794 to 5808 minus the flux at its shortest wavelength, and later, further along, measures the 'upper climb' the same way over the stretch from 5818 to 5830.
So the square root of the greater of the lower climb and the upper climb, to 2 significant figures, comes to 0.88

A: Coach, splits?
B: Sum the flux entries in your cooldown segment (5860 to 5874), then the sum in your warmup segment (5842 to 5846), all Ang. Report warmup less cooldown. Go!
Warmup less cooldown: -27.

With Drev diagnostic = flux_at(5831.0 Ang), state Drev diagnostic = 4.8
